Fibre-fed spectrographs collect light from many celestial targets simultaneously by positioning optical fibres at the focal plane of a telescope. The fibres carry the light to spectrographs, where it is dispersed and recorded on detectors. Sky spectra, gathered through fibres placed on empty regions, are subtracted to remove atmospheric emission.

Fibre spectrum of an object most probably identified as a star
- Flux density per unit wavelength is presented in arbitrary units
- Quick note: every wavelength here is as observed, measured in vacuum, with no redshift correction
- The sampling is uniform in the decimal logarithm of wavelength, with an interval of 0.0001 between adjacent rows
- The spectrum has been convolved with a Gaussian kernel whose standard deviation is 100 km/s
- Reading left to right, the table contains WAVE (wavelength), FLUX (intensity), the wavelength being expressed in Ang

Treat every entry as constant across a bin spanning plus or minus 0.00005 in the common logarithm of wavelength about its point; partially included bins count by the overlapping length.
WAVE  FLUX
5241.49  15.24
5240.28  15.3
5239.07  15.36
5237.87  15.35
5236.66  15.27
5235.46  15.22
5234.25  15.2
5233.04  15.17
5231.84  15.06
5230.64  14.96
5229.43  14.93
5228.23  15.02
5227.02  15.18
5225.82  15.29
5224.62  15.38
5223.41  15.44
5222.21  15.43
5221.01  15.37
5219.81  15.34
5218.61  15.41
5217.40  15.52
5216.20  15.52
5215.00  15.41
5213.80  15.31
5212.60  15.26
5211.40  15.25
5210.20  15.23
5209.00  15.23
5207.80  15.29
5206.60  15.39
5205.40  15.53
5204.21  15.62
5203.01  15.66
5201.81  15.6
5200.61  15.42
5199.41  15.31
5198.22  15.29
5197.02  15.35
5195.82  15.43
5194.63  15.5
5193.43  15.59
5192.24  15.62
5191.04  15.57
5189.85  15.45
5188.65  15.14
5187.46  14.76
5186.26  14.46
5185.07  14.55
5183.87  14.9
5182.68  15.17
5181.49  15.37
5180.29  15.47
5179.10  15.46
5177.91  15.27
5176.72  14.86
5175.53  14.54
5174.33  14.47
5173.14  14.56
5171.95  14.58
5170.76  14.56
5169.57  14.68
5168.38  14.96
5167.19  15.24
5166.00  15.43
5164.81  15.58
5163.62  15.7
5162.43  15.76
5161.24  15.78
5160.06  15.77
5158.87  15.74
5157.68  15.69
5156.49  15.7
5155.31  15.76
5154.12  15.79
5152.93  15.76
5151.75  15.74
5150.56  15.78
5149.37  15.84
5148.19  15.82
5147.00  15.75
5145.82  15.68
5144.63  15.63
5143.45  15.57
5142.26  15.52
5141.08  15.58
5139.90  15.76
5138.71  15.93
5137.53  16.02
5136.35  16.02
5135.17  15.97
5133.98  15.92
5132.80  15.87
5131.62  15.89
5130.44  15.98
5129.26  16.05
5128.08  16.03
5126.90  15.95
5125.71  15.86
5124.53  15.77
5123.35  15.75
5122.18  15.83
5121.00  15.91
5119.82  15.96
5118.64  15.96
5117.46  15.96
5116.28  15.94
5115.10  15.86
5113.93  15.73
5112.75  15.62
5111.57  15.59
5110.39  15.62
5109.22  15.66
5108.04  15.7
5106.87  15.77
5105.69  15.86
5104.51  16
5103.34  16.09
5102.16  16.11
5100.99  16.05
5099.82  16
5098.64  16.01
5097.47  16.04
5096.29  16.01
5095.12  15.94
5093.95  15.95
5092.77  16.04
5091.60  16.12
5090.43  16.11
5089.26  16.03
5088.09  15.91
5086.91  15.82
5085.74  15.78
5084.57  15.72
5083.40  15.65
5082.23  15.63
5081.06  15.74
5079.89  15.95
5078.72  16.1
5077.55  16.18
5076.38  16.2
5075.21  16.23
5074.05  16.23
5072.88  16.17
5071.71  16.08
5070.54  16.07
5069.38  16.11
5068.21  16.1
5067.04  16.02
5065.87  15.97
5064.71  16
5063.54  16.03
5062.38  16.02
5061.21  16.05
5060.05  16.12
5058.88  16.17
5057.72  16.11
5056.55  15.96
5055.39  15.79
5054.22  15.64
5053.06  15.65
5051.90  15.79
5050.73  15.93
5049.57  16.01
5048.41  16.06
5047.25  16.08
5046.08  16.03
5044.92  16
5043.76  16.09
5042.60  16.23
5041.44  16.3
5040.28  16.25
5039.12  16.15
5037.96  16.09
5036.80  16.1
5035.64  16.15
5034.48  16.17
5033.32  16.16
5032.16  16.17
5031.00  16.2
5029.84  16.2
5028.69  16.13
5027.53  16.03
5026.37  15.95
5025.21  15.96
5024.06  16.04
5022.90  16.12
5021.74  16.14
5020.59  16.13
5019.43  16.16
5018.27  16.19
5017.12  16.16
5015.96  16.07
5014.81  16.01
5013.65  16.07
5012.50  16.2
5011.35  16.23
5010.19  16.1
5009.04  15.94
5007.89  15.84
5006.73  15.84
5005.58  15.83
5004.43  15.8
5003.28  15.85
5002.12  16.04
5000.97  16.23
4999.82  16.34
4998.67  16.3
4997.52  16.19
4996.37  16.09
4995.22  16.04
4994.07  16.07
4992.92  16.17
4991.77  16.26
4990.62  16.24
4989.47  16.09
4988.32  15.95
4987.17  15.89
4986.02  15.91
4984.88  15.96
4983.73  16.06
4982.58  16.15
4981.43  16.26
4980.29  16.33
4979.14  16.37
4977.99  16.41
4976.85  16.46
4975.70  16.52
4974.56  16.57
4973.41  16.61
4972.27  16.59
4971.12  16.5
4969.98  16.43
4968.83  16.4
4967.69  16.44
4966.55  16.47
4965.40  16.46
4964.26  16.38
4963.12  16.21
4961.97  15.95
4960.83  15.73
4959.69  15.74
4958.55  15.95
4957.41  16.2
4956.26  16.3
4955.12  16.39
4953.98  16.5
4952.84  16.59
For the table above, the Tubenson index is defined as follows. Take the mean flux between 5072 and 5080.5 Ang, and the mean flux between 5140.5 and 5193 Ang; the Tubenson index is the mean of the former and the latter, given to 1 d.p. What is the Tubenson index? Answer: 15.7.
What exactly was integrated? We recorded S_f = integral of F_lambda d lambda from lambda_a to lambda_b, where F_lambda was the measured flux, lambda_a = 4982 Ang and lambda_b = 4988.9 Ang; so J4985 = 110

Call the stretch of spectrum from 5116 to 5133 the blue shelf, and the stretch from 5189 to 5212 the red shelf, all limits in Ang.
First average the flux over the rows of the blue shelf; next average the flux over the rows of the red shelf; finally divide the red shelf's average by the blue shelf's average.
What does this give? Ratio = 0.97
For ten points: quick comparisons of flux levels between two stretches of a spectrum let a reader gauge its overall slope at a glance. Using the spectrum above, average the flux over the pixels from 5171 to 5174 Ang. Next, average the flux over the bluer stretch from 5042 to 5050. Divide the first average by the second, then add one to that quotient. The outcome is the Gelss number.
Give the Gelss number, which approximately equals 1.91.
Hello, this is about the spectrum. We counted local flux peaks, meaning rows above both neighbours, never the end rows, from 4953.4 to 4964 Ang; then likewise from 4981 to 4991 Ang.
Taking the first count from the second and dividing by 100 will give 0.000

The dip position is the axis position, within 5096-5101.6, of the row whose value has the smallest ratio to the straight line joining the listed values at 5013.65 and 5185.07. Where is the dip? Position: 5096.29 Ang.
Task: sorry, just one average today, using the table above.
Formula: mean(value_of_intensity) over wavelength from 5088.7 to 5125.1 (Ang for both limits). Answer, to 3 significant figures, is 15.9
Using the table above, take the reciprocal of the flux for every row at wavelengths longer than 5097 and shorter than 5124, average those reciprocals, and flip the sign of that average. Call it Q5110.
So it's -0.0630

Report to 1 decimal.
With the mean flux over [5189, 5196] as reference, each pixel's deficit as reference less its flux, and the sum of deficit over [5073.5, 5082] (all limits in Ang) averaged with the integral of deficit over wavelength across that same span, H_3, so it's -4.3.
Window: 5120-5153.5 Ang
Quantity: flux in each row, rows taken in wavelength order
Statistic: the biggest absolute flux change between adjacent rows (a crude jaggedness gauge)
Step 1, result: 0.18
